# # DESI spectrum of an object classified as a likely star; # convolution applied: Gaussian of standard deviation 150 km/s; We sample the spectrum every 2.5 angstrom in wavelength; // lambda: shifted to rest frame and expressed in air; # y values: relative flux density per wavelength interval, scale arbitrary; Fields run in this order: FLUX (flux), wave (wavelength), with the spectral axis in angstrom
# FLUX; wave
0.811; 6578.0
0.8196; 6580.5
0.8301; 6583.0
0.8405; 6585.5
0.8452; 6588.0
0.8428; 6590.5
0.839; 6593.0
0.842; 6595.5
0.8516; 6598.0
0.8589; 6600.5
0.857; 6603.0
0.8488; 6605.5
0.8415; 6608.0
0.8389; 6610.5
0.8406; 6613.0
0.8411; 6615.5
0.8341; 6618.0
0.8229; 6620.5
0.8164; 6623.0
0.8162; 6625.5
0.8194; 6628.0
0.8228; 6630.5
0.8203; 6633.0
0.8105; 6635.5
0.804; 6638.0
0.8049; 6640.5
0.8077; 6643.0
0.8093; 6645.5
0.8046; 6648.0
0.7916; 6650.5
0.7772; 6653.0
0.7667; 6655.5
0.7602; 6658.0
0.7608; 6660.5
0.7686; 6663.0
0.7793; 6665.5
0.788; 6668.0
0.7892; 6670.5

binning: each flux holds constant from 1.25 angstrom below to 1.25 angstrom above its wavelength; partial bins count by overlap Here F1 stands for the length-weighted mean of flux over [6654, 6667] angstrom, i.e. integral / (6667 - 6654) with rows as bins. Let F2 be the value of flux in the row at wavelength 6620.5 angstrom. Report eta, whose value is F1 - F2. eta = -0.06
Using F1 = 0.768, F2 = 0.8229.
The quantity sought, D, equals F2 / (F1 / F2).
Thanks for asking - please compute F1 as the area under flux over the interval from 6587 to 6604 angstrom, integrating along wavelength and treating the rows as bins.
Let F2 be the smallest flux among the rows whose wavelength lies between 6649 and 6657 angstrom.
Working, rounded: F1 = 14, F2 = 0.7667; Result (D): 0.041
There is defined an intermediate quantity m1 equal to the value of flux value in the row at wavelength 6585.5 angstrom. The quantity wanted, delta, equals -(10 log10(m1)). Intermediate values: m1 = 0.8405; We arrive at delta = 0.75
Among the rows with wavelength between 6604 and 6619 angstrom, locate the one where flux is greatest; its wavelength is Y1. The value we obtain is 6605.5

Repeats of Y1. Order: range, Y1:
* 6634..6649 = 6635.5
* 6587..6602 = 6600.5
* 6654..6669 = 6668.0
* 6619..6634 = 6620.5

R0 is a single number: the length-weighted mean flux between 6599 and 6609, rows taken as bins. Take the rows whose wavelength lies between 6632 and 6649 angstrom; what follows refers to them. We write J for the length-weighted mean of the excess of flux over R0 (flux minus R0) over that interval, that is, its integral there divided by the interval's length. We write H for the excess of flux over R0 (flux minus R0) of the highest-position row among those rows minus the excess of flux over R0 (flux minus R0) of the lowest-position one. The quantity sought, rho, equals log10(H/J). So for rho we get -0.4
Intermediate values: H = -0.016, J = -0.04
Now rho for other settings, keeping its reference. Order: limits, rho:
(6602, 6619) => 0.4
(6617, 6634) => -0.3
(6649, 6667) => -0.8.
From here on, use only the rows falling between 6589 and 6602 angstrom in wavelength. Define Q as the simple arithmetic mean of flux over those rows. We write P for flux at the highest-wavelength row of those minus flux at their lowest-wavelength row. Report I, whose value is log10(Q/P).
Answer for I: 1.72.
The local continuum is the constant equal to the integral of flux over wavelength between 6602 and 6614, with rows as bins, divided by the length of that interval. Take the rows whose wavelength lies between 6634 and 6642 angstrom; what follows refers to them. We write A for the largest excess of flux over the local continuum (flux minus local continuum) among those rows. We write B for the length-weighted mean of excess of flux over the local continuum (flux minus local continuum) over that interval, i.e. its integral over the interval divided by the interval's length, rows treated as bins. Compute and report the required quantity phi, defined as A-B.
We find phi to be 0.0036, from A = -0.035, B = -0.038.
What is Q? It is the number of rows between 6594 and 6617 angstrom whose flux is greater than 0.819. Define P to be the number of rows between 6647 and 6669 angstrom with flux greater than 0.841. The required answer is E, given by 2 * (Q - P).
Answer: 18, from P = 0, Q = 9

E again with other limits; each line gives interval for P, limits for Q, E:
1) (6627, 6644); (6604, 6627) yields 14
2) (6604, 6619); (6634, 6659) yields -6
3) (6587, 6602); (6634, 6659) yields -10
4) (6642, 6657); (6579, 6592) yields 10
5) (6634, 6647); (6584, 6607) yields 18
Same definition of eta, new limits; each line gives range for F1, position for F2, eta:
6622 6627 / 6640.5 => 0.01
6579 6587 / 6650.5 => 0.04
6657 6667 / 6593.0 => -0.07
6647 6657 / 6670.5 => -0.01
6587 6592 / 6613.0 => 0.00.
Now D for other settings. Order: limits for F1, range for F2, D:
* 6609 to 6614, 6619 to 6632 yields 0.159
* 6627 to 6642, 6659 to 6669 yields 0.047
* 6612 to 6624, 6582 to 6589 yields 0.069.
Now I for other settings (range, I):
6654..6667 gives 1.78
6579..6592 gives 1.56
